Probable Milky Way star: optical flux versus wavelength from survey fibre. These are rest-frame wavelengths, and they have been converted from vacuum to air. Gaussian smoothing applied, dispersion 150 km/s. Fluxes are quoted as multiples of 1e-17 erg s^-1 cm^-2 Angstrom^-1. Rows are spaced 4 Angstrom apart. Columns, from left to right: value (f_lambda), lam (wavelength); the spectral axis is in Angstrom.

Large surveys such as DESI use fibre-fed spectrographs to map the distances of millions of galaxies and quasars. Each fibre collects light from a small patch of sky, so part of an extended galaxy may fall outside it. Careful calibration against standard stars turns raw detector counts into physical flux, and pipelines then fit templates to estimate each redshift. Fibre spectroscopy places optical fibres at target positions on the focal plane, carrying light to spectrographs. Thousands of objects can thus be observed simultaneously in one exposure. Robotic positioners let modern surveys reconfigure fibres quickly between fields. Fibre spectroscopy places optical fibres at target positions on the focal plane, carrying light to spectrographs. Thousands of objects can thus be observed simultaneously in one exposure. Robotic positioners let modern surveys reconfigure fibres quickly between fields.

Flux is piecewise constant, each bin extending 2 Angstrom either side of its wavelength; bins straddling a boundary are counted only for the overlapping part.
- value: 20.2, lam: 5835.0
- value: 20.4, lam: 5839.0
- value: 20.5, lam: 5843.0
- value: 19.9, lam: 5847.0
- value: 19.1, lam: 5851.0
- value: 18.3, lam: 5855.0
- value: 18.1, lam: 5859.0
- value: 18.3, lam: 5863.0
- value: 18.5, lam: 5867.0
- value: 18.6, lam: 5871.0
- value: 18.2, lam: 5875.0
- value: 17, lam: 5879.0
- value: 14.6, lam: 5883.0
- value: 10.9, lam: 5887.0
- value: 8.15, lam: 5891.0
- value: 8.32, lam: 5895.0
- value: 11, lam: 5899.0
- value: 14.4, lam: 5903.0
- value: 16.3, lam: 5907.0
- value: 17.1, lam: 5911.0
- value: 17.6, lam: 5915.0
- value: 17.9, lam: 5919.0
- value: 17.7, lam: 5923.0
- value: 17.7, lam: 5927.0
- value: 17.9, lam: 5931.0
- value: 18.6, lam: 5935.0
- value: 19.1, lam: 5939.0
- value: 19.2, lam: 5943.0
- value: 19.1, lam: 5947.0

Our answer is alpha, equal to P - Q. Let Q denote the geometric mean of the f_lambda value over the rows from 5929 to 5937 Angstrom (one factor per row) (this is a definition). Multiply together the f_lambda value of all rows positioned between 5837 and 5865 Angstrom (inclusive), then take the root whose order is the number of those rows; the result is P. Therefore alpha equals 1.0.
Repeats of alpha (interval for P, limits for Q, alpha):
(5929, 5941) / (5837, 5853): -1.4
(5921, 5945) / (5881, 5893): 7.5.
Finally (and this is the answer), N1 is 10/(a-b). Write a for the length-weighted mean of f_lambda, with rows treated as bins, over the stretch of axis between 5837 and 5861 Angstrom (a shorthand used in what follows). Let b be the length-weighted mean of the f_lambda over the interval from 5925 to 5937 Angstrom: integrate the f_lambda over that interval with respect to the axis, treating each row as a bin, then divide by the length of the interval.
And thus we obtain 7.6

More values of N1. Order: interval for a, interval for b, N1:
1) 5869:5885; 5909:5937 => -14.6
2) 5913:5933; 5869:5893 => 3.1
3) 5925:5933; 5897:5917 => 4.0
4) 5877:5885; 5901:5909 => 22.2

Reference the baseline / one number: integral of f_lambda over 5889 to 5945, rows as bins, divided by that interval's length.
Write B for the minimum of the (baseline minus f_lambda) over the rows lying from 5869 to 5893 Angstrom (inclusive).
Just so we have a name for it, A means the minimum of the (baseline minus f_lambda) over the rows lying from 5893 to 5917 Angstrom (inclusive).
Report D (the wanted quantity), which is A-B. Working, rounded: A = -1.8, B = -2.82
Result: 1.0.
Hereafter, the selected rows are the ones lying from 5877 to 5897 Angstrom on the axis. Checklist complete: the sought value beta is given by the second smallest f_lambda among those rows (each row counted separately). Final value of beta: 8.32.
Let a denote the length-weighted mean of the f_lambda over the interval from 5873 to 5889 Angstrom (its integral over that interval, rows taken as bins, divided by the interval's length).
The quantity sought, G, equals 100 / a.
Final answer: 6.6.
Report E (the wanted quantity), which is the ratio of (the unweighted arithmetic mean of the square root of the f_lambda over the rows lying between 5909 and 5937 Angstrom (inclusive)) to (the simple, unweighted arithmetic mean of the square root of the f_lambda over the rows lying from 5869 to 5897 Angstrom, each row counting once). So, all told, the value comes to 1.15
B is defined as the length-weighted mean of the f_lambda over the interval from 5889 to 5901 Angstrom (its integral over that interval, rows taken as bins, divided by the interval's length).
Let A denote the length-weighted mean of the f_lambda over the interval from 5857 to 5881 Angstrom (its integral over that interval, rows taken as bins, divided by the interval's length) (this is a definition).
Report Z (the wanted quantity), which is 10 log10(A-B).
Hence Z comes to 9.5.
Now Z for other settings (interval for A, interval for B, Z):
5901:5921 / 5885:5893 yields 8.5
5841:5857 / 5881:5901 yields 9.5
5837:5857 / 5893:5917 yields 7.4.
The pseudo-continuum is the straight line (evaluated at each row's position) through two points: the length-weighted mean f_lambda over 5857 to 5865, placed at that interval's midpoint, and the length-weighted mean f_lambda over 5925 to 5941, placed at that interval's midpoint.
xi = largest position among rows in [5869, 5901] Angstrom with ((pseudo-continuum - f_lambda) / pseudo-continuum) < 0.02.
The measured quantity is 5875.0 Angstrom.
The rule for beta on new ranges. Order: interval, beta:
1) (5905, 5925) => 17.1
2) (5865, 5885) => 17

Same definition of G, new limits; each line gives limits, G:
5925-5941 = 5.5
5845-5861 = 5.3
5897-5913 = 6.8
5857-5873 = 5.4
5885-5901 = 10.4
